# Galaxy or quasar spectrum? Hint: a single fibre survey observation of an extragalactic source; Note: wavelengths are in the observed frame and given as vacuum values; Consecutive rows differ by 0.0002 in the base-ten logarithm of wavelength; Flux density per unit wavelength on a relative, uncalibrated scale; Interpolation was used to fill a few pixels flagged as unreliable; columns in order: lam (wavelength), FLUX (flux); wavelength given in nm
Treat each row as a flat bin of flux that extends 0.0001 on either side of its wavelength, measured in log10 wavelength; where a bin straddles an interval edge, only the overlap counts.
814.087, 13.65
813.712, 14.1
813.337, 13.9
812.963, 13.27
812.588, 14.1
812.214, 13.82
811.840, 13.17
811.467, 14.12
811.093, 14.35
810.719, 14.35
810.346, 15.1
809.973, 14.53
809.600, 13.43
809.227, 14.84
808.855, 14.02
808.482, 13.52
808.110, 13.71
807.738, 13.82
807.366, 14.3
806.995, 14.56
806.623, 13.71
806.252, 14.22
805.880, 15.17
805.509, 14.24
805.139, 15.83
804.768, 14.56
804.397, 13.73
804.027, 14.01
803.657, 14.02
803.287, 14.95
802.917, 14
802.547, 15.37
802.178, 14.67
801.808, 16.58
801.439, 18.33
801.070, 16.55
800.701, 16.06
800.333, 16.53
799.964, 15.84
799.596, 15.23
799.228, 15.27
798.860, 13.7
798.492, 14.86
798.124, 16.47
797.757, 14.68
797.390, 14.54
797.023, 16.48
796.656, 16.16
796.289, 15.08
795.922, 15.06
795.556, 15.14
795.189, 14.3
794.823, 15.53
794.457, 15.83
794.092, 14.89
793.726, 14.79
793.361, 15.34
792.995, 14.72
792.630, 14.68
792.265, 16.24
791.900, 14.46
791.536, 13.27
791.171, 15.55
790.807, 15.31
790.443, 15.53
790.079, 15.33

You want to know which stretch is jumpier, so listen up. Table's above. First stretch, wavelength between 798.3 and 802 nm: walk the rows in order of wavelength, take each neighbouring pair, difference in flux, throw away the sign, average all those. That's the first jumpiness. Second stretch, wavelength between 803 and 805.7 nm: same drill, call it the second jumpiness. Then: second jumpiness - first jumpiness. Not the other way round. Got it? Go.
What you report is -0.13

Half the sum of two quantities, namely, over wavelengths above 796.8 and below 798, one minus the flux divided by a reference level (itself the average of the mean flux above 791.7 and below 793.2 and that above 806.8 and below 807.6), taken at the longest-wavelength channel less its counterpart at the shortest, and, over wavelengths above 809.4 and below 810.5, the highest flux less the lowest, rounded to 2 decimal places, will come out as 0.90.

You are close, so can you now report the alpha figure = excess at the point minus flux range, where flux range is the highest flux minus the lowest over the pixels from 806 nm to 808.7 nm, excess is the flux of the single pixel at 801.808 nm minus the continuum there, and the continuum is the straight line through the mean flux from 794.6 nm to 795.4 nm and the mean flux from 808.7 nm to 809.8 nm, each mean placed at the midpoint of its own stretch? 1.0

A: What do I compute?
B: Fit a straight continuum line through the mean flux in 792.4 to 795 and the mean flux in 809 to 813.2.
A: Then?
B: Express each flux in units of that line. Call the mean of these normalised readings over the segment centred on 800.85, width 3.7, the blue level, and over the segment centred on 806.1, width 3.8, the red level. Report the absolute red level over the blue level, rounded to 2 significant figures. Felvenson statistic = 0.92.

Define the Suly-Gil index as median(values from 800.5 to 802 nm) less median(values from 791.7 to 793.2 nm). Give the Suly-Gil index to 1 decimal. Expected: 1.9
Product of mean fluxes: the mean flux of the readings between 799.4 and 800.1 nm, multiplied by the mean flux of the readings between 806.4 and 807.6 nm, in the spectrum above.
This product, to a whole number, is 220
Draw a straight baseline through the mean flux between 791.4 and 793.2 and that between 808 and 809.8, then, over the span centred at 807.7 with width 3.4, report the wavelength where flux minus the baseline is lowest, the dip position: 808.482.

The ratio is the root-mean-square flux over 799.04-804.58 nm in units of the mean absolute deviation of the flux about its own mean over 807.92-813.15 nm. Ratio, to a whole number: 34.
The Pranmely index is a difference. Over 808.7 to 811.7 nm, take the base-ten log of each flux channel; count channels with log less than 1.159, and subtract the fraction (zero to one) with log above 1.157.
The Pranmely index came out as 4.6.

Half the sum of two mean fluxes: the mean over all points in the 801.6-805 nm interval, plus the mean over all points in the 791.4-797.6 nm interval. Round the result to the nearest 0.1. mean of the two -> 14.9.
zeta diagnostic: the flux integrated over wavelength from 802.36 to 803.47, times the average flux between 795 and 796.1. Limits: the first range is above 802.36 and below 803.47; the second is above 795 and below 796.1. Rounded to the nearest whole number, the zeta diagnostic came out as 243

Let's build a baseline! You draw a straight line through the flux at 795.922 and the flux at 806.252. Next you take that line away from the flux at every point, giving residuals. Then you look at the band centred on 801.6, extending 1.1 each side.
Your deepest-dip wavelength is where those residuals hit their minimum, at 802.178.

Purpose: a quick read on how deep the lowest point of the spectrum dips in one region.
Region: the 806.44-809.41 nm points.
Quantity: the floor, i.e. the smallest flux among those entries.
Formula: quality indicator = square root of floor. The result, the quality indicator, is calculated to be 3.68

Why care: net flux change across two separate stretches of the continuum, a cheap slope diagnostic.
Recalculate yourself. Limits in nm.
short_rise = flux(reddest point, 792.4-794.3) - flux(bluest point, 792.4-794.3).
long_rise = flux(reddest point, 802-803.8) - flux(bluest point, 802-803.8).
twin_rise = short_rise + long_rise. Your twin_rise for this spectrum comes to -0.44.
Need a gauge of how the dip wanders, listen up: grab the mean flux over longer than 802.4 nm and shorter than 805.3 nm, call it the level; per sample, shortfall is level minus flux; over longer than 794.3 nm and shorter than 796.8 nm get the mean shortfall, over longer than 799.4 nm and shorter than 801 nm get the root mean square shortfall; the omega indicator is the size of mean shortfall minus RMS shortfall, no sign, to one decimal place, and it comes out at 2.2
